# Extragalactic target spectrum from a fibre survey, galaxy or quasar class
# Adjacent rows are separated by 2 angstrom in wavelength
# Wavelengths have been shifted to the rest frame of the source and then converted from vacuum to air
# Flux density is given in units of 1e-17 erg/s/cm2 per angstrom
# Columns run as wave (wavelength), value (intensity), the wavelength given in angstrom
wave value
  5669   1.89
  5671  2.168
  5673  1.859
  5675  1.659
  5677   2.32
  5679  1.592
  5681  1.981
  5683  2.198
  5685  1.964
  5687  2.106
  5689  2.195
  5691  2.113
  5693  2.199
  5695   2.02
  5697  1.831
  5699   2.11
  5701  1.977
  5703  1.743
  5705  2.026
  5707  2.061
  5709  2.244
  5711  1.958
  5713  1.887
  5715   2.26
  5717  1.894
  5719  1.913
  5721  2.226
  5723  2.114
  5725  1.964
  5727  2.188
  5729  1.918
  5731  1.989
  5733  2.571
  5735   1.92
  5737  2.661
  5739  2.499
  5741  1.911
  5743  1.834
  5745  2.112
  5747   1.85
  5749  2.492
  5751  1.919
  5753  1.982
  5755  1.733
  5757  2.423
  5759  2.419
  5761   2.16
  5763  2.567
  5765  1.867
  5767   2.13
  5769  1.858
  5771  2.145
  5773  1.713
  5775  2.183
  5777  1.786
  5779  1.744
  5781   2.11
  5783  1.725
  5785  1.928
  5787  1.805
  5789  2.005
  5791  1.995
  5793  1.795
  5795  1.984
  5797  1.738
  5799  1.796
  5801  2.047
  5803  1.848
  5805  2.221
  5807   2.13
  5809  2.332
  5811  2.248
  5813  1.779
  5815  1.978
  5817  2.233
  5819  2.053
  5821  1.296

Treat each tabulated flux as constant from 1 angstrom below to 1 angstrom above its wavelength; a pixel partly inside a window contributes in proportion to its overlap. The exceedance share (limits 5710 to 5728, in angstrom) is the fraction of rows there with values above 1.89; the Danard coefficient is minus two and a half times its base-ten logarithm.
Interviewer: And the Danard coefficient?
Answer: 0.13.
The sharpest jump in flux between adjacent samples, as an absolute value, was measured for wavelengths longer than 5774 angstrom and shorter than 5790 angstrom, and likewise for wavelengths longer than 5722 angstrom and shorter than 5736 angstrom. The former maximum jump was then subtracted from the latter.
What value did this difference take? 0.254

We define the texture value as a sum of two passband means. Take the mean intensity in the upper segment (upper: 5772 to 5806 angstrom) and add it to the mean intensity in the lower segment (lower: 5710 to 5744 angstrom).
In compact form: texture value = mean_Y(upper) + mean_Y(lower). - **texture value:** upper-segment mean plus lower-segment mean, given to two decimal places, 4.01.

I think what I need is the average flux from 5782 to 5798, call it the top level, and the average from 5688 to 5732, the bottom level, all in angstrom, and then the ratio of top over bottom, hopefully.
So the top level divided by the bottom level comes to 0.92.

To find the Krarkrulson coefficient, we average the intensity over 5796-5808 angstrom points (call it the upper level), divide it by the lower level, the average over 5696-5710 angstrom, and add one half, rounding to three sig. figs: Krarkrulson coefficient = 1.48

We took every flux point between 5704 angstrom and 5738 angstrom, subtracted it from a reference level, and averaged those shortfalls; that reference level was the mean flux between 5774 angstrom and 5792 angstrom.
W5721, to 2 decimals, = -0.19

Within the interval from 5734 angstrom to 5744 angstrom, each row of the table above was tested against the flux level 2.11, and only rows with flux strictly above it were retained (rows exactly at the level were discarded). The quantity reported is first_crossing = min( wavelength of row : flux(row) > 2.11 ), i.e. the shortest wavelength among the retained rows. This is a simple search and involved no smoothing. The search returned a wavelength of 5737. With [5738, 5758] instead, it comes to 5739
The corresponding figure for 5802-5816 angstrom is 5805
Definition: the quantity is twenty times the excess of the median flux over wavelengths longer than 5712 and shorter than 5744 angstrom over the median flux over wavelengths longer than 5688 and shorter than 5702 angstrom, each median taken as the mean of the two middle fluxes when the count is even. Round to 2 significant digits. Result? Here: -2.7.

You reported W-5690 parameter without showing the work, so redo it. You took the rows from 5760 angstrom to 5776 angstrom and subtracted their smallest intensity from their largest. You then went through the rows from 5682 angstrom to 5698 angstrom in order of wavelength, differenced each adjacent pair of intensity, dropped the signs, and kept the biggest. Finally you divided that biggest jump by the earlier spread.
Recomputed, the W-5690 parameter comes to 0.3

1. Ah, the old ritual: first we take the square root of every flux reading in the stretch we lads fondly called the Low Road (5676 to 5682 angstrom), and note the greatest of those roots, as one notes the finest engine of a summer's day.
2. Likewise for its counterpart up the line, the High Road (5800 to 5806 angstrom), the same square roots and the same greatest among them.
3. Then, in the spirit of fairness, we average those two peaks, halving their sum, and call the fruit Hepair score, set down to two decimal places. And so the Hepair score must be 1.51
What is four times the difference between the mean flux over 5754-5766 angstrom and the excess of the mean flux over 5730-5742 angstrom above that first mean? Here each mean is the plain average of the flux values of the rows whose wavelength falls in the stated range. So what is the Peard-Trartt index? 8.52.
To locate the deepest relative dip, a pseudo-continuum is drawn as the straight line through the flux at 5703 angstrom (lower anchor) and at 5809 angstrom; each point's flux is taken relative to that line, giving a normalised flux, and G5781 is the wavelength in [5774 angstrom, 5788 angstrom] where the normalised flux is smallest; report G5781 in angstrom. 5783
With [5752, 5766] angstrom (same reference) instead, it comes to 5755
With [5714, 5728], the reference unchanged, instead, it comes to 5717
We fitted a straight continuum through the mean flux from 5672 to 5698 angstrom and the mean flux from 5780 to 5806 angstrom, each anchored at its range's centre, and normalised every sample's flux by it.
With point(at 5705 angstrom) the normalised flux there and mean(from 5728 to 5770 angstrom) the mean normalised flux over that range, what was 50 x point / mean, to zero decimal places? 47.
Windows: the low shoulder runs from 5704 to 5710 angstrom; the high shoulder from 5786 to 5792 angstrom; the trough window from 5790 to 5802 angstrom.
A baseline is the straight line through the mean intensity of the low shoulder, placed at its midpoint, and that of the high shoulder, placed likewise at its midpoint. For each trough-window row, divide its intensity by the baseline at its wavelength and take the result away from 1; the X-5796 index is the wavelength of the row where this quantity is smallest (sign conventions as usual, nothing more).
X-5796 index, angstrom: 5801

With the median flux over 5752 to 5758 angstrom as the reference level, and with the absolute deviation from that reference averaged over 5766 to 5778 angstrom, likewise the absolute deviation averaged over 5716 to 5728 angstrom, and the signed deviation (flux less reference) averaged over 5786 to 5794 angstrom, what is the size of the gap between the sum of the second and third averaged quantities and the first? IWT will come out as 0.139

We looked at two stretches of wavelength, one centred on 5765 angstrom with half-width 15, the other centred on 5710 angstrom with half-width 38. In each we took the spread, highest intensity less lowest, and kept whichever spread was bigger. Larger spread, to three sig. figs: 1.07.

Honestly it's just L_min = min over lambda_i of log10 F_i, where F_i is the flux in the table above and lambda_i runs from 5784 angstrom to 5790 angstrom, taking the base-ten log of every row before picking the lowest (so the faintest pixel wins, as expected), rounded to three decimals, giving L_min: 0.256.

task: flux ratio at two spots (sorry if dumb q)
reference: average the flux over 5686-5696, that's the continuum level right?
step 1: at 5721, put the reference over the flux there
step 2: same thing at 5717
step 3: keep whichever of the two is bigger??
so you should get 1.12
